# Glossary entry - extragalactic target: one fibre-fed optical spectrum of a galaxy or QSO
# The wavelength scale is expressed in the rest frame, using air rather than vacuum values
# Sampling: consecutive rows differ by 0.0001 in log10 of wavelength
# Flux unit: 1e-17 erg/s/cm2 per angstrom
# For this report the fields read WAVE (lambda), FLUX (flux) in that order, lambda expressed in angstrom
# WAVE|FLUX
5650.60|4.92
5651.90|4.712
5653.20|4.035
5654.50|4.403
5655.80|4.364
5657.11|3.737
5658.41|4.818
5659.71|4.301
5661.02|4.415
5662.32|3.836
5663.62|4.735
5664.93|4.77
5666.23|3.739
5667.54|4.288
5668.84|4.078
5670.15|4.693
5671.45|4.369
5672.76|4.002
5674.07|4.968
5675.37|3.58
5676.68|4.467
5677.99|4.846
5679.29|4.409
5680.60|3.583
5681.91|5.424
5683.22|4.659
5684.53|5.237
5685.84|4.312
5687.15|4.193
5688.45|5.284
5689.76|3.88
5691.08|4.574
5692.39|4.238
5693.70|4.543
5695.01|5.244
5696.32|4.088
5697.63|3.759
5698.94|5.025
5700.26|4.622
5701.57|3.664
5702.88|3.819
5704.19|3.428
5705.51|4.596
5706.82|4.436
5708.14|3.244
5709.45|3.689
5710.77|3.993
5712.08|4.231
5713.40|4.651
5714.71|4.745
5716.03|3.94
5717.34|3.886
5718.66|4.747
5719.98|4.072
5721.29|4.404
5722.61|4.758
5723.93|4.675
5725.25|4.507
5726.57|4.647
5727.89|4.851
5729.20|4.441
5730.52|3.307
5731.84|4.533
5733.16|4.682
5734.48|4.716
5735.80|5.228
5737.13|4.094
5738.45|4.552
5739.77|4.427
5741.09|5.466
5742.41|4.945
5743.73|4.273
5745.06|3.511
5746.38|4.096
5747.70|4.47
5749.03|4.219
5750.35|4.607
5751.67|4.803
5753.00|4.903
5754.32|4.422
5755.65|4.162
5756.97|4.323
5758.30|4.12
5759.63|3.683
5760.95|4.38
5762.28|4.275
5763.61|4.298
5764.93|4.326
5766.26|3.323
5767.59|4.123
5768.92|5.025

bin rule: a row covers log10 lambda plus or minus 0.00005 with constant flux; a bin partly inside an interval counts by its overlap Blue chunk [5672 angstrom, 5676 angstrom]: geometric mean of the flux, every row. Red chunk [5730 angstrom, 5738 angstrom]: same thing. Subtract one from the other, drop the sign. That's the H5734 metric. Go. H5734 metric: 0.24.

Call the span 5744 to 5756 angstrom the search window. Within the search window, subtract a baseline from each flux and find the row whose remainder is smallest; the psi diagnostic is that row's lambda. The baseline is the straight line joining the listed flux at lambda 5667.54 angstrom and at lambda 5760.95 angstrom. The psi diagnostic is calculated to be 5745.06 angstrom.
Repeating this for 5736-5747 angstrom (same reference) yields 5745.06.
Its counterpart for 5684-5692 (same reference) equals 5689.76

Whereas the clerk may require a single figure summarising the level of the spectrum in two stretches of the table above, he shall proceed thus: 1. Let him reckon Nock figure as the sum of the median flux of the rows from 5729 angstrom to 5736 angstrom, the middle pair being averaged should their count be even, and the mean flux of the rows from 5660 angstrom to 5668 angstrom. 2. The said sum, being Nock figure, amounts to 8.90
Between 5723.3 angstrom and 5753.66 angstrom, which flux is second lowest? 3.511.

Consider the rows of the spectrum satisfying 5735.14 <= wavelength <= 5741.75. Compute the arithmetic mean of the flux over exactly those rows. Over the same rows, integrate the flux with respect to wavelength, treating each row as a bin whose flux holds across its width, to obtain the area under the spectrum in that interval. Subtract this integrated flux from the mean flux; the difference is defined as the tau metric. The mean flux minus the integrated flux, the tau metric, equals -26.7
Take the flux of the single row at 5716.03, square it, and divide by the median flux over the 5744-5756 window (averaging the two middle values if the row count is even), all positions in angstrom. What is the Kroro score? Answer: 3.5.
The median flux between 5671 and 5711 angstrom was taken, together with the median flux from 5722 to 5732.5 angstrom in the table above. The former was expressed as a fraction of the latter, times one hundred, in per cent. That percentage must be 95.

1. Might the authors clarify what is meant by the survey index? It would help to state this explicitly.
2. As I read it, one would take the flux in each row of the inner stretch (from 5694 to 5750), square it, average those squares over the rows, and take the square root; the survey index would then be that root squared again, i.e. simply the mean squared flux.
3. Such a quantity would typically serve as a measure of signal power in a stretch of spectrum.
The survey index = 19.2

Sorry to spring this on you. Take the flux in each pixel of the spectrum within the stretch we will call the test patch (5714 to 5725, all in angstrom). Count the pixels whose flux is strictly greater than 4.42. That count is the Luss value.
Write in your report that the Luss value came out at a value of 4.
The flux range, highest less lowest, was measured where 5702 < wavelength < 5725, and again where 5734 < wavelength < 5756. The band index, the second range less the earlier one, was 0.4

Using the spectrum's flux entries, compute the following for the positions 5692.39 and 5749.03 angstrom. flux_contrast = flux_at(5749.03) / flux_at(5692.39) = 1.00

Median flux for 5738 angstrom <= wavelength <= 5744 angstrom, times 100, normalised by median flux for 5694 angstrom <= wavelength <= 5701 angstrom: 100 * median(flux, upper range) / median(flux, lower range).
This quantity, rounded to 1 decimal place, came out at 98.5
